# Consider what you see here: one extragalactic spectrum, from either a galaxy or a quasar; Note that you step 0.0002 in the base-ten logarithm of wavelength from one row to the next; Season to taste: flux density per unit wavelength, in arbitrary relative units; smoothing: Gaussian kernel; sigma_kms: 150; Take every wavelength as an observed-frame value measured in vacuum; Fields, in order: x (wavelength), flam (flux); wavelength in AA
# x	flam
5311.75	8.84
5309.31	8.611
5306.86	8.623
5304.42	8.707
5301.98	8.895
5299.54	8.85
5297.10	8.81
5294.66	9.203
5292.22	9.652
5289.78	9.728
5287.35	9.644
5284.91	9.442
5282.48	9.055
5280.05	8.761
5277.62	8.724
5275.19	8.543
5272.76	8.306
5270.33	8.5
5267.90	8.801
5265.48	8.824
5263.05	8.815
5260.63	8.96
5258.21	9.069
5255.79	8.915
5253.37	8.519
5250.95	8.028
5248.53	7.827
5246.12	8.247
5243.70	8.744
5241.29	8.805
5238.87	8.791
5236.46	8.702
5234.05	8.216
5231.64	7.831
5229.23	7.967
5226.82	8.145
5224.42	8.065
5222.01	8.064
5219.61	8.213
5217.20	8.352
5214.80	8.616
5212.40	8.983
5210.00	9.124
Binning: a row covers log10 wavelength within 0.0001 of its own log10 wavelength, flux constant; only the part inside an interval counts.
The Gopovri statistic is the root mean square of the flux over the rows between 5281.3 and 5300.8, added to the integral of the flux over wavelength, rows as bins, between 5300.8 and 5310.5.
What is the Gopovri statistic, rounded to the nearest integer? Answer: 94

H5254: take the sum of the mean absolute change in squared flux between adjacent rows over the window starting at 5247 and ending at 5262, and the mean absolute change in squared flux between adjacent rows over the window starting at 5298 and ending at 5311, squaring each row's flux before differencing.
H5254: 6.0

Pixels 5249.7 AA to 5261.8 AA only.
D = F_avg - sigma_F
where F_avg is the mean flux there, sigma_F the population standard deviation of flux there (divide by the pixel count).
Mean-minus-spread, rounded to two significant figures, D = 8.3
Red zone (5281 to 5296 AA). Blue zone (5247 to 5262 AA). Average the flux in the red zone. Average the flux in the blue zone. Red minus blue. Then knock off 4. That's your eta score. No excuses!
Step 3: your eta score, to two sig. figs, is -3.1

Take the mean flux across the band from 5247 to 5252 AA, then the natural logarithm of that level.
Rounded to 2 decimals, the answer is 2.07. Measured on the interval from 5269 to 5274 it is 2.13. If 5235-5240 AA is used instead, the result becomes 2.17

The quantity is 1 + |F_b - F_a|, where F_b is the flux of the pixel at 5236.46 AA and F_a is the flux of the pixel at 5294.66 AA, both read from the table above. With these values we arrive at 1.50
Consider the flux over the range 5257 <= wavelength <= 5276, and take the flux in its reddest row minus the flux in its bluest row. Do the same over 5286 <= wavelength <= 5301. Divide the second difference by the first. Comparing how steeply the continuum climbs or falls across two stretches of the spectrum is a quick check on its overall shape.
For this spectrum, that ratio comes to 1.5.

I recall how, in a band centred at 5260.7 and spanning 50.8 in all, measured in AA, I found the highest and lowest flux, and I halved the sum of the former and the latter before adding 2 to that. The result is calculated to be 10.6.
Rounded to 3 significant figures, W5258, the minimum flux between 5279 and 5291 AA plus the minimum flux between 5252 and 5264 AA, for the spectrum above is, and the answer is 17.3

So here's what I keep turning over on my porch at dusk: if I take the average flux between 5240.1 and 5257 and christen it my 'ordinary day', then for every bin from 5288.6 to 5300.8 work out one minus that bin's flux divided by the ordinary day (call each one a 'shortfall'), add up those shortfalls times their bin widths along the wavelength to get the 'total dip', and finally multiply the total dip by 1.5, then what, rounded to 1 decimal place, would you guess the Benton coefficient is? -1.7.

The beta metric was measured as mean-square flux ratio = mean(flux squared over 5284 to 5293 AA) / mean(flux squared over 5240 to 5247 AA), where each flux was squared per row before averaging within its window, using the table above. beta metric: 1.25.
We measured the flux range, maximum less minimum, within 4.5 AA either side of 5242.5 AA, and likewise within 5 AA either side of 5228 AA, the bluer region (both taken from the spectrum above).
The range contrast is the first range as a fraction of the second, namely 1.8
